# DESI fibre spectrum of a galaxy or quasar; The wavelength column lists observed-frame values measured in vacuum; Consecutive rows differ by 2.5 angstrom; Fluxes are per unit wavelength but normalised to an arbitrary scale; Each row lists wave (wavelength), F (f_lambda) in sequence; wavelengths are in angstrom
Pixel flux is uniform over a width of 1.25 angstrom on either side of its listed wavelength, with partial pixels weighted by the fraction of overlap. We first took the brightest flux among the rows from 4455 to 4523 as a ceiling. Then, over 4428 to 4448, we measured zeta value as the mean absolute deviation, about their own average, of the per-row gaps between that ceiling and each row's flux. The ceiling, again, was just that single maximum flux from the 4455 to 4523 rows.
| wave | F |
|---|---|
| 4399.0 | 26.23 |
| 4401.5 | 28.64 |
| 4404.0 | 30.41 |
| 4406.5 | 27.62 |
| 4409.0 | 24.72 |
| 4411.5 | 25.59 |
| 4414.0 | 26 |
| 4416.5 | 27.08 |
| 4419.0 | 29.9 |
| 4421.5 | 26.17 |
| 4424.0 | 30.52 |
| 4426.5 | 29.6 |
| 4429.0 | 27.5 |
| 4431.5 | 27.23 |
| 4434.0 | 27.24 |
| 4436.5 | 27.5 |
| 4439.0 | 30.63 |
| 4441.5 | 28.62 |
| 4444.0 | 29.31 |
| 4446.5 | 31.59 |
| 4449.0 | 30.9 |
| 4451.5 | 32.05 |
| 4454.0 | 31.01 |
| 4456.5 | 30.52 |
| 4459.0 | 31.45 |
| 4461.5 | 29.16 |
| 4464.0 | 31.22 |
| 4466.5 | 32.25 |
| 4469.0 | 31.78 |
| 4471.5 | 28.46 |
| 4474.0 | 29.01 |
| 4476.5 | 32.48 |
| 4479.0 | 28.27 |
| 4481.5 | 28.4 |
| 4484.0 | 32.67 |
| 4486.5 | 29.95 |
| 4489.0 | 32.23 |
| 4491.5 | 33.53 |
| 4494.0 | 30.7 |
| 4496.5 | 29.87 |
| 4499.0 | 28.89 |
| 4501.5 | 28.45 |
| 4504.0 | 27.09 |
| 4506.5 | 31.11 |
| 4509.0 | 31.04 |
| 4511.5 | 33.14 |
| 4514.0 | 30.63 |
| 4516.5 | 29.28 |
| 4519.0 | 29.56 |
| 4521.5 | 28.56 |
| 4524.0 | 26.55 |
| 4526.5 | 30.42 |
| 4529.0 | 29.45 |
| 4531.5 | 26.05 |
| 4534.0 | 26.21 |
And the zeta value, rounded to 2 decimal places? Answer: 1.36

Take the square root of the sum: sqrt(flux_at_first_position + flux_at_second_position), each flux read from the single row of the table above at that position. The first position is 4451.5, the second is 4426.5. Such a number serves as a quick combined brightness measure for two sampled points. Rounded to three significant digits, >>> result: 7.85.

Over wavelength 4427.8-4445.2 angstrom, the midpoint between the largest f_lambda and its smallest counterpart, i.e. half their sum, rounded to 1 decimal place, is 28.9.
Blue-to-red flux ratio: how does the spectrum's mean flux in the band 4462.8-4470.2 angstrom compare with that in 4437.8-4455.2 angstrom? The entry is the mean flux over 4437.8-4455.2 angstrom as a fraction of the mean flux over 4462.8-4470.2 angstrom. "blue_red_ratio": 0.96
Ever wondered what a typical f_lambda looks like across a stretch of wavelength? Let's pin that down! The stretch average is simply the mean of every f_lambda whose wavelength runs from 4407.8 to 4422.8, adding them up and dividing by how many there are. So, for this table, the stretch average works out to 26.6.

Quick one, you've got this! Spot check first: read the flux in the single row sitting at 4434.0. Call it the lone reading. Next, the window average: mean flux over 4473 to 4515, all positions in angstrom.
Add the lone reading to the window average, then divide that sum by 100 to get 0.58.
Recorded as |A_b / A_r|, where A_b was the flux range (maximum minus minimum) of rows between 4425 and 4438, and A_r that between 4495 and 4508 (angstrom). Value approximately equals 0.59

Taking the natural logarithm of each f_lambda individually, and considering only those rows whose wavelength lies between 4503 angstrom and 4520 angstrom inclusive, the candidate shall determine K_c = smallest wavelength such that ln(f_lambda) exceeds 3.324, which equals 4506.5 angstrom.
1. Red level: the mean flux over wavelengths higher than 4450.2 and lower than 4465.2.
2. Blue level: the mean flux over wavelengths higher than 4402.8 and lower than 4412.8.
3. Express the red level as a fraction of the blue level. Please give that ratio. 1.14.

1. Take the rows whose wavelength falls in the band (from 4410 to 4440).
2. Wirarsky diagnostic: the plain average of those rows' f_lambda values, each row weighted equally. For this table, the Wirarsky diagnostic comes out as 27.9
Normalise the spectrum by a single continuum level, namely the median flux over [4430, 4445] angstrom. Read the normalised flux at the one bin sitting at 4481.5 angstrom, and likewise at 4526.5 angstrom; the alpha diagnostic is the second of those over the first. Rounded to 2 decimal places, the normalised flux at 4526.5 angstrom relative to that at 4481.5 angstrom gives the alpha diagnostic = 1.07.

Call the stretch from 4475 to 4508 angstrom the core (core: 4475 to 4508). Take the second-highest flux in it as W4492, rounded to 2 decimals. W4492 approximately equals 32.67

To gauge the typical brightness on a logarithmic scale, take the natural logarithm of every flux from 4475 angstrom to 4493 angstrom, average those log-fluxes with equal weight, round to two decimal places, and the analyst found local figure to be 3.43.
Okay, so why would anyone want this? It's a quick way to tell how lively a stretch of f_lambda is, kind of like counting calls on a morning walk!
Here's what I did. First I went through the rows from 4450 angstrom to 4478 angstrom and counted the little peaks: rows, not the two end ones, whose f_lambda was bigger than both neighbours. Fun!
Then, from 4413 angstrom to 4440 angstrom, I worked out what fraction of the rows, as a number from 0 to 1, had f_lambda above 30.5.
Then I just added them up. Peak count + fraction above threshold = 2.2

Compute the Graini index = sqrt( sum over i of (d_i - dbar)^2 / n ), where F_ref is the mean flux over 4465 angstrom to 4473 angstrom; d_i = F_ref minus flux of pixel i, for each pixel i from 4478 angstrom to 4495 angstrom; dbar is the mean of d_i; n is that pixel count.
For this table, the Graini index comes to 1.92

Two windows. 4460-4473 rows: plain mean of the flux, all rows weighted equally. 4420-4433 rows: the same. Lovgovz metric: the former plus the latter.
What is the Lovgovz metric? 58.8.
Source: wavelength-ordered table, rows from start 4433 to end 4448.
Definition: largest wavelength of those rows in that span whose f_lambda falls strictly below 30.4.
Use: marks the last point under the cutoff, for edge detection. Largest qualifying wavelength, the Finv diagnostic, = 4444.0 angstrom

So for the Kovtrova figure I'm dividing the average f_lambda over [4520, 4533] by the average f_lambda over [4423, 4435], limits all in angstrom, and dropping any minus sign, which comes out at 0.99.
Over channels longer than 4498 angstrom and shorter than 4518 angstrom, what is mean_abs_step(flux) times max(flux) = 56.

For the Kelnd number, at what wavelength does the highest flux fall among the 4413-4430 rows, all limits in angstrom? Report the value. 4424.0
